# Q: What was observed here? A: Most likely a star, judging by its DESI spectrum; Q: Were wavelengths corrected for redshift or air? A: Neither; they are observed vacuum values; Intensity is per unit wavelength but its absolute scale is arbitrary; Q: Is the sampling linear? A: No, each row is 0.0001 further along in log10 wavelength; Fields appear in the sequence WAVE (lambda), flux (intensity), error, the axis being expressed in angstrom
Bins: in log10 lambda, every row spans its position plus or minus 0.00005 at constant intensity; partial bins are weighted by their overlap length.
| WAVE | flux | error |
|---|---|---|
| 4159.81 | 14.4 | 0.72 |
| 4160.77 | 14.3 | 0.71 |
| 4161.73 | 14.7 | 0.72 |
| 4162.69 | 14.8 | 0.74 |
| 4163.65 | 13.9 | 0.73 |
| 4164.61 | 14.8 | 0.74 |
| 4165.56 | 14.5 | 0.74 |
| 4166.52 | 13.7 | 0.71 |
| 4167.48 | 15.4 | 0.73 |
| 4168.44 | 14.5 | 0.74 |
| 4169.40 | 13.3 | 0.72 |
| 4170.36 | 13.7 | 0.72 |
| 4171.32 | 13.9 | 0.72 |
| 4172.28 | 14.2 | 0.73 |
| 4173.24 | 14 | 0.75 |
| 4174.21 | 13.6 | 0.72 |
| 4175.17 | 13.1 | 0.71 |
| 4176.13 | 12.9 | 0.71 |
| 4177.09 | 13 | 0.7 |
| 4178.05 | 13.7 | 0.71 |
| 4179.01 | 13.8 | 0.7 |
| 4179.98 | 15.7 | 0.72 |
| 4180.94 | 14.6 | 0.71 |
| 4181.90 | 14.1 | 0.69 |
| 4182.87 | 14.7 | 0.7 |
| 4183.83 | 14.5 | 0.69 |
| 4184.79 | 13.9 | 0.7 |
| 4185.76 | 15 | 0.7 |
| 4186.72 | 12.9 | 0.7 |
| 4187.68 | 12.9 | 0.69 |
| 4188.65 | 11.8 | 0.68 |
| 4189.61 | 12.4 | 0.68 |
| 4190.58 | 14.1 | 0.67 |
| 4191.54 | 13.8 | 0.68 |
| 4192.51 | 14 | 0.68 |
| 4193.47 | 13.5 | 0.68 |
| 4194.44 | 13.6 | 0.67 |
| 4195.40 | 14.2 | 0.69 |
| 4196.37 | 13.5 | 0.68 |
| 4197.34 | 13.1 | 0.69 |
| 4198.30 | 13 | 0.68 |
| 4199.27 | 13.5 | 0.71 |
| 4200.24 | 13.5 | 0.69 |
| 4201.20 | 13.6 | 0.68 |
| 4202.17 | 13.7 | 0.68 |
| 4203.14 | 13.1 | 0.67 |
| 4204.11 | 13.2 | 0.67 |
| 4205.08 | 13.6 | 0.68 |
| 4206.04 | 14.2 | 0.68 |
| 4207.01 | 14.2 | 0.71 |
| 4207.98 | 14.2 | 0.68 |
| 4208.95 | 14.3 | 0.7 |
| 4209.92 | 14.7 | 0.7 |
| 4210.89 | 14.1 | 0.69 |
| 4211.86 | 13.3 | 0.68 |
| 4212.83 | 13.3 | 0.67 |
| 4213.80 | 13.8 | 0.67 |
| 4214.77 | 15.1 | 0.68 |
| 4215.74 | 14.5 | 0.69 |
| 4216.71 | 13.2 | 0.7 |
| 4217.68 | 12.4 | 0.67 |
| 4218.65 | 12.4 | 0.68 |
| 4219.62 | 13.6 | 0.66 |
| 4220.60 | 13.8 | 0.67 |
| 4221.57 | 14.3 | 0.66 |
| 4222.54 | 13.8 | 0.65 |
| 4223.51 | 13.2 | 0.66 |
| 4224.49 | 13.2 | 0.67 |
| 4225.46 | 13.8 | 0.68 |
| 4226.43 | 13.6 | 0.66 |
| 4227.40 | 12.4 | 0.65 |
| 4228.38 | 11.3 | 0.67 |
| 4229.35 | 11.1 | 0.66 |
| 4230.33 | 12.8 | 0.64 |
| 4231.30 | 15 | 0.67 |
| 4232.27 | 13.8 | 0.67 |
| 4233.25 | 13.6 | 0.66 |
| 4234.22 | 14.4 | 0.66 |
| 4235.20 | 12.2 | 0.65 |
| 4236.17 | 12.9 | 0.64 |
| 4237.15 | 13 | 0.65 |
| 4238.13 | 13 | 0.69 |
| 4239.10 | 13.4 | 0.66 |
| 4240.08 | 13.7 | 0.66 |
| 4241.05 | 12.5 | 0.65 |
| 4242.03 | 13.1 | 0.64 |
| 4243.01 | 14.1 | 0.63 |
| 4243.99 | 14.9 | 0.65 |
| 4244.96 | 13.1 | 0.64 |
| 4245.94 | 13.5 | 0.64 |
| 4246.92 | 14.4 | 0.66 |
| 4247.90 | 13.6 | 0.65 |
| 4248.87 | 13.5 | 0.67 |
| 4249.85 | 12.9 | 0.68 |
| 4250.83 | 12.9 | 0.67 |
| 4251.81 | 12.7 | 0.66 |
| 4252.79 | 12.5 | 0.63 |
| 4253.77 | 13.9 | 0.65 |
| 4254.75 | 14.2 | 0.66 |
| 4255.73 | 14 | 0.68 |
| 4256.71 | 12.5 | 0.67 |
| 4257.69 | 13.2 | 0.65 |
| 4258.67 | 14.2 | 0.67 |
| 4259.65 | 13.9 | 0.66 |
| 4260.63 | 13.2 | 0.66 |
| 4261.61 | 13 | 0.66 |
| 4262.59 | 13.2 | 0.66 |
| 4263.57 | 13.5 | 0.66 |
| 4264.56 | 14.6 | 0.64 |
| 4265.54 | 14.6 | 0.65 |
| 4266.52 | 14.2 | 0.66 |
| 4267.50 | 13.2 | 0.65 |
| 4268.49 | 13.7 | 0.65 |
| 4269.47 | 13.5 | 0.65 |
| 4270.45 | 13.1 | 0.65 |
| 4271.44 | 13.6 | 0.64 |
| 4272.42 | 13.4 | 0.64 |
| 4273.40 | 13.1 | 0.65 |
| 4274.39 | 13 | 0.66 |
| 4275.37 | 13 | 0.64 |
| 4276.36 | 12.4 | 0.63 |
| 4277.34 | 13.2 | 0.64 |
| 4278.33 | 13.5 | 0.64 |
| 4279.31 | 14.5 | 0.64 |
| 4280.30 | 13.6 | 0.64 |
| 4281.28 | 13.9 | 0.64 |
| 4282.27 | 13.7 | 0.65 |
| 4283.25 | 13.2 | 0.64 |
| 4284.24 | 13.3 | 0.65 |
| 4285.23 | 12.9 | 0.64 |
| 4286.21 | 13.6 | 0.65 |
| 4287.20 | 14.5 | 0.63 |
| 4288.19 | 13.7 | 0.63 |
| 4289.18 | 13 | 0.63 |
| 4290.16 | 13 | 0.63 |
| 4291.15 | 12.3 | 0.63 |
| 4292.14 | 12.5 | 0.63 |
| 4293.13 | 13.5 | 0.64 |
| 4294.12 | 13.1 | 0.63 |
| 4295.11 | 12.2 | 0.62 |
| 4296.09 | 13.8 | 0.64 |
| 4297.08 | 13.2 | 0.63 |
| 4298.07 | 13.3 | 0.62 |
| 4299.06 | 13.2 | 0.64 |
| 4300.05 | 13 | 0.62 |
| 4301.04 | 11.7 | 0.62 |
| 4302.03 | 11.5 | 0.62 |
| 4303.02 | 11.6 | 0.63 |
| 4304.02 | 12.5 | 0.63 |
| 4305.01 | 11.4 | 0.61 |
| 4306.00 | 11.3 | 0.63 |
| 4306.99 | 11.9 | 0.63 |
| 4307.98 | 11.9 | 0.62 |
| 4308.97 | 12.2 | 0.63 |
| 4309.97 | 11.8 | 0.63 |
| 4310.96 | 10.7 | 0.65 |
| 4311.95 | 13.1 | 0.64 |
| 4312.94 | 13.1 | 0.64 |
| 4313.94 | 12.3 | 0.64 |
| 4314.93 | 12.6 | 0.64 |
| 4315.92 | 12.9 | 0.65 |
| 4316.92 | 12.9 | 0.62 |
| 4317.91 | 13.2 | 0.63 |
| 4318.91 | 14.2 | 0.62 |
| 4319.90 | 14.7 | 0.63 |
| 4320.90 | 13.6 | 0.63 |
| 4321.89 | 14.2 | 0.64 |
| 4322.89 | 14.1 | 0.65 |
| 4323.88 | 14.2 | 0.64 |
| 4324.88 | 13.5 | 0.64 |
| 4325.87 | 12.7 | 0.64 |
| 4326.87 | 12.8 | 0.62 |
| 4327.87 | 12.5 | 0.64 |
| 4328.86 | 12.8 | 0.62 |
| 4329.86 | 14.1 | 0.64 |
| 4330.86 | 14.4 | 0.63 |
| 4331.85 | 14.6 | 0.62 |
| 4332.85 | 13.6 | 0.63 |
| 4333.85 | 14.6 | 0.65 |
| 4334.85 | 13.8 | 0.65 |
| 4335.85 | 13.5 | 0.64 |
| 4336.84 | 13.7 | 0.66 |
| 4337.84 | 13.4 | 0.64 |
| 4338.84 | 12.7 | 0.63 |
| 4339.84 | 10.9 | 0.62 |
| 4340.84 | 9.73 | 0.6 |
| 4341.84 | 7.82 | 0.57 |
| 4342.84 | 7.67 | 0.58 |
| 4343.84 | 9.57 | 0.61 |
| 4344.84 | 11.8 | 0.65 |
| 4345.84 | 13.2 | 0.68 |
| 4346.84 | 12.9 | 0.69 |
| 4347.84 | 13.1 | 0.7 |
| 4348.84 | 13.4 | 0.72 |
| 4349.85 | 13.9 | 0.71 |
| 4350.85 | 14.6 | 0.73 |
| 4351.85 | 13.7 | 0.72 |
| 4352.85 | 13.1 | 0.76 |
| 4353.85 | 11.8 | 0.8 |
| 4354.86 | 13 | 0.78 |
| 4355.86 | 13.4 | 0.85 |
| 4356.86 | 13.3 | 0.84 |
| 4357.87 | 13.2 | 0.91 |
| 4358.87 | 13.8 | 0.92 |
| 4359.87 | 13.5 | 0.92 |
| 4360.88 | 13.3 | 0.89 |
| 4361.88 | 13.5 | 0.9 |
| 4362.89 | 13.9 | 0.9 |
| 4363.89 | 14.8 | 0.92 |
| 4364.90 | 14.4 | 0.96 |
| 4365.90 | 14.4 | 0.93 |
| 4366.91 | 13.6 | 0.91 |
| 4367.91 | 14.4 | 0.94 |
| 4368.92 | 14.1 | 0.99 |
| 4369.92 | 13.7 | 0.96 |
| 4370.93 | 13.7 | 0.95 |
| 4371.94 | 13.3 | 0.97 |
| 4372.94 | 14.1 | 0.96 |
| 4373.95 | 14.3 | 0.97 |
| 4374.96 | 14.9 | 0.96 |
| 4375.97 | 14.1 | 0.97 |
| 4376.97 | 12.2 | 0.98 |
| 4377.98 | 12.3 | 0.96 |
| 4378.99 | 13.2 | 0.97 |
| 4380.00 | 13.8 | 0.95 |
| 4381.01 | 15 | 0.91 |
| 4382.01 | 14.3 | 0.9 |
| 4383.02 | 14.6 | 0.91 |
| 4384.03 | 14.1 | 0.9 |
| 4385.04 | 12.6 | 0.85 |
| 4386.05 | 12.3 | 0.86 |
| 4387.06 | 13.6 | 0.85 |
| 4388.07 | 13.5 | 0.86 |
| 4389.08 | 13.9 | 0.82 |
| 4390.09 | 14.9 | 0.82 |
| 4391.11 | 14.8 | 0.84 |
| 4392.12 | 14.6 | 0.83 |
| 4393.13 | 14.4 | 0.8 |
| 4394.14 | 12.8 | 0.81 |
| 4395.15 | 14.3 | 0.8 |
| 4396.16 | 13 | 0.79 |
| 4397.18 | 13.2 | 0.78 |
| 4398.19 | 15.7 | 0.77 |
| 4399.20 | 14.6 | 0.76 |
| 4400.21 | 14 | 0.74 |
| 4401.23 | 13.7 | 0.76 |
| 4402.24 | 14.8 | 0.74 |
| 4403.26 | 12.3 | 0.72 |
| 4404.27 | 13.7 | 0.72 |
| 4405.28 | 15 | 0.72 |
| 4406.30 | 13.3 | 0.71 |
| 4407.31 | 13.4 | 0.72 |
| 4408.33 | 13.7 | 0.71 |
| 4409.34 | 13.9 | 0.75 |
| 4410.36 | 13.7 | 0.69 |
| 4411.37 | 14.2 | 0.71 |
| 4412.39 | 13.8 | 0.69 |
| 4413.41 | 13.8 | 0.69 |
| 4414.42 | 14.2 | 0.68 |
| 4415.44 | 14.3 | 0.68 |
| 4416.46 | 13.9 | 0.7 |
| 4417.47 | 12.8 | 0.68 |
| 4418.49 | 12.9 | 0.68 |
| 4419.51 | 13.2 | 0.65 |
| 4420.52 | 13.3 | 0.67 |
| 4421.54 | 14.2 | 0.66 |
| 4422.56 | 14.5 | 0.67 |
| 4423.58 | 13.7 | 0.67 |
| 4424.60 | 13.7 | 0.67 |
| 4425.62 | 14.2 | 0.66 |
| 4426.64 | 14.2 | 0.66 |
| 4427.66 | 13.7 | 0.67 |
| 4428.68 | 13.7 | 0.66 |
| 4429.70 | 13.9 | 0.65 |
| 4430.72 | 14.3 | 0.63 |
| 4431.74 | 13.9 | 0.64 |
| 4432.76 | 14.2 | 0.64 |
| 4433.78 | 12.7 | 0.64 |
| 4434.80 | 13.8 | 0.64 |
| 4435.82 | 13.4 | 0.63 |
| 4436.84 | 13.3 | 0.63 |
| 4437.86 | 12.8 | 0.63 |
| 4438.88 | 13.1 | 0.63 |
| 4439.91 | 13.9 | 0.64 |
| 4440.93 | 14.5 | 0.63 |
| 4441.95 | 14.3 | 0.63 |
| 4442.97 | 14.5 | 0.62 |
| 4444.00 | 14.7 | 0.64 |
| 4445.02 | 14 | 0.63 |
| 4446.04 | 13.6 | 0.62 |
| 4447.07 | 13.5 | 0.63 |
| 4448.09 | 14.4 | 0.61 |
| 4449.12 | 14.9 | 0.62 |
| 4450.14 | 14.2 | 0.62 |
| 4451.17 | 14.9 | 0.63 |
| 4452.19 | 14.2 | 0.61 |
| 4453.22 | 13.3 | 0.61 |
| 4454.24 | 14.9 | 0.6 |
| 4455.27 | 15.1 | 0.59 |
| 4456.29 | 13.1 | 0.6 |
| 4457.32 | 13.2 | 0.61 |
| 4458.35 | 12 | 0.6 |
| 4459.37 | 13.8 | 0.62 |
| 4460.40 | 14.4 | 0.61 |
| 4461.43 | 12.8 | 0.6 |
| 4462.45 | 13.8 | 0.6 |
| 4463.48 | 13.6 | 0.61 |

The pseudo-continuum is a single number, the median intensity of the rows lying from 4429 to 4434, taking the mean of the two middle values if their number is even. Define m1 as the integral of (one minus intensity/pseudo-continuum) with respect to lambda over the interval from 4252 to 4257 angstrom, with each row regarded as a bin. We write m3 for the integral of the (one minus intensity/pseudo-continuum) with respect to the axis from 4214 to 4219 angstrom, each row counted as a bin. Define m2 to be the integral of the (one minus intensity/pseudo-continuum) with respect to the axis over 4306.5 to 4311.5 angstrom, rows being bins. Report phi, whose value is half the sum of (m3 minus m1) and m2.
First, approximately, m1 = 0.17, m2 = 0.79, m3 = 0.12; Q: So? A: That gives 0.37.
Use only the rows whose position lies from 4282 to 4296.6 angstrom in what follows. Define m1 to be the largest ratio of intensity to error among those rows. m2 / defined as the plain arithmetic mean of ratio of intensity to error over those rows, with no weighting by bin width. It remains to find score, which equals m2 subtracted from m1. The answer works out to 2.2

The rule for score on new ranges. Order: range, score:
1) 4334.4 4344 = 3.2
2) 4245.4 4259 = 1.5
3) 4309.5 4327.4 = 2.7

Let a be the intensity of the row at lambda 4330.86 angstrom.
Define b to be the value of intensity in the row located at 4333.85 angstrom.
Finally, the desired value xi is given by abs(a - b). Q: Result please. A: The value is 0.2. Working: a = 14.4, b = 14.6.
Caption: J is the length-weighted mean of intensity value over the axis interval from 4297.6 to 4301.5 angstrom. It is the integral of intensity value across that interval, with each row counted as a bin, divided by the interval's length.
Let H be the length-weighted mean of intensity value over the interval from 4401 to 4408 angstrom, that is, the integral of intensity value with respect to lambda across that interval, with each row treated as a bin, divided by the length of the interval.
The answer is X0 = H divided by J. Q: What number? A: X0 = 1.07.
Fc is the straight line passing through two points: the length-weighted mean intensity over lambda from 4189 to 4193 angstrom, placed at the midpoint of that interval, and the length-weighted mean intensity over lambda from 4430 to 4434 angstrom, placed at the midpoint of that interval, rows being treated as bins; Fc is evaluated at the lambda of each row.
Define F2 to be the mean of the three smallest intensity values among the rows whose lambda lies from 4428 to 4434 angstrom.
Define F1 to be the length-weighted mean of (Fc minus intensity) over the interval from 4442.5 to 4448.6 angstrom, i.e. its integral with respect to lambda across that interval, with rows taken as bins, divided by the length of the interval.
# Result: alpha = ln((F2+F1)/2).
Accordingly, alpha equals 1.89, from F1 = -0.2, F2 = 13.4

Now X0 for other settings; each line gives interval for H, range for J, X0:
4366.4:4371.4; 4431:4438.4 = 1.03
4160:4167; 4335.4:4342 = 1.21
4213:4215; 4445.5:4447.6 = 1.05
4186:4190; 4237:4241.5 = 0.96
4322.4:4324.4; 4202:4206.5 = 1.04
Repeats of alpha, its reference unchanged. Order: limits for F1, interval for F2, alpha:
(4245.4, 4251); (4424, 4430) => 1.93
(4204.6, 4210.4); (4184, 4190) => 1.77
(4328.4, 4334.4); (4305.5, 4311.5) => 1.70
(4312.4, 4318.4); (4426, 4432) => 1.99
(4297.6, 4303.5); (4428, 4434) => 2.00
